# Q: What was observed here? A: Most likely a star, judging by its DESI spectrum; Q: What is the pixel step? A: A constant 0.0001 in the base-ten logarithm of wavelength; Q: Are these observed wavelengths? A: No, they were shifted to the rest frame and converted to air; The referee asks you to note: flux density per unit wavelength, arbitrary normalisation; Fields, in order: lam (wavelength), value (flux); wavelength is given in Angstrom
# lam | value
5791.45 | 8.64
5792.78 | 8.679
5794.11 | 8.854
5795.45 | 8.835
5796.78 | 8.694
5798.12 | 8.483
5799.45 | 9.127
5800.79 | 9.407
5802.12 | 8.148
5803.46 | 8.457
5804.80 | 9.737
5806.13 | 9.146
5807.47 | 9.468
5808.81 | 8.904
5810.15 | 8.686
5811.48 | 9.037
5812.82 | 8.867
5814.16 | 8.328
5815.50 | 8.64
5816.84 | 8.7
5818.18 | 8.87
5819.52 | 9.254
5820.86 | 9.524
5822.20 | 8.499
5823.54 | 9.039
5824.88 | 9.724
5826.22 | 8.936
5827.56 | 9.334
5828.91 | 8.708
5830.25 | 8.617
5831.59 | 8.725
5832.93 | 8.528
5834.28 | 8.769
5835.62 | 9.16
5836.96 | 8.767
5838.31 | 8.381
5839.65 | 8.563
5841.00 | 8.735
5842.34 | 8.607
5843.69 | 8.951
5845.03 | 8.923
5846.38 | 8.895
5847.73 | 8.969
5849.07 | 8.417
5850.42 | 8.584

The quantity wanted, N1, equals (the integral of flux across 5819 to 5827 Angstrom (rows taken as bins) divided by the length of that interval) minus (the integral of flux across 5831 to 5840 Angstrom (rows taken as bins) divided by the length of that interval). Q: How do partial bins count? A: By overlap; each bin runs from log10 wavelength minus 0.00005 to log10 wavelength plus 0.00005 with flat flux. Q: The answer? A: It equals 0.5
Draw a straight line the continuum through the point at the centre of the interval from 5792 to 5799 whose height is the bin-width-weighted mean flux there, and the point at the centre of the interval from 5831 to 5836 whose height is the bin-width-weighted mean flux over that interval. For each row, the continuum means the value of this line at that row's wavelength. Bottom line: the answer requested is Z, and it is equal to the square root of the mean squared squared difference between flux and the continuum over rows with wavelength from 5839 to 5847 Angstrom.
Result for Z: 0.03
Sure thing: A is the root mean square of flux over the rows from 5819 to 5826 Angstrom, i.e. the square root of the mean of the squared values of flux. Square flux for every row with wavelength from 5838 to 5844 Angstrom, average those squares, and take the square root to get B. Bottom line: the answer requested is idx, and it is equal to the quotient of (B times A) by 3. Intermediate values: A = 9.22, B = 8.65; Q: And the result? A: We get 26.6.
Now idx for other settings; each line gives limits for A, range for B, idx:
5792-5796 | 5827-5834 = 25.7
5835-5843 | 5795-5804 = 25.4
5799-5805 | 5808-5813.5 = 26.6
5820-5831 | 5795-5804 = 26.4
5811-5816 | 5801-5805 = 25.6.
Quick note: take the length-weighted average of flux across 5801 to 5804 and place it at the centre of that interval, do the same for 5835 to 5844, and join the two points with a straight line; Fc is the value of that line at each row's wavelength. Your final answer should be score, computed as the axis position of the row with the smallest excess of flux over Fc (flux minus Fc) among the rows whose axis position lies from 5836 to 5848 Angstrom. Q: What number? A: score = 5838.31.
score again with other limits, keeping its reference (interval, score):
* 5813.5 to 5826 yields 5814.16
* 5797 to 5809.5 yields 5802.12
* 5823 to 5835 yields 5832.93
